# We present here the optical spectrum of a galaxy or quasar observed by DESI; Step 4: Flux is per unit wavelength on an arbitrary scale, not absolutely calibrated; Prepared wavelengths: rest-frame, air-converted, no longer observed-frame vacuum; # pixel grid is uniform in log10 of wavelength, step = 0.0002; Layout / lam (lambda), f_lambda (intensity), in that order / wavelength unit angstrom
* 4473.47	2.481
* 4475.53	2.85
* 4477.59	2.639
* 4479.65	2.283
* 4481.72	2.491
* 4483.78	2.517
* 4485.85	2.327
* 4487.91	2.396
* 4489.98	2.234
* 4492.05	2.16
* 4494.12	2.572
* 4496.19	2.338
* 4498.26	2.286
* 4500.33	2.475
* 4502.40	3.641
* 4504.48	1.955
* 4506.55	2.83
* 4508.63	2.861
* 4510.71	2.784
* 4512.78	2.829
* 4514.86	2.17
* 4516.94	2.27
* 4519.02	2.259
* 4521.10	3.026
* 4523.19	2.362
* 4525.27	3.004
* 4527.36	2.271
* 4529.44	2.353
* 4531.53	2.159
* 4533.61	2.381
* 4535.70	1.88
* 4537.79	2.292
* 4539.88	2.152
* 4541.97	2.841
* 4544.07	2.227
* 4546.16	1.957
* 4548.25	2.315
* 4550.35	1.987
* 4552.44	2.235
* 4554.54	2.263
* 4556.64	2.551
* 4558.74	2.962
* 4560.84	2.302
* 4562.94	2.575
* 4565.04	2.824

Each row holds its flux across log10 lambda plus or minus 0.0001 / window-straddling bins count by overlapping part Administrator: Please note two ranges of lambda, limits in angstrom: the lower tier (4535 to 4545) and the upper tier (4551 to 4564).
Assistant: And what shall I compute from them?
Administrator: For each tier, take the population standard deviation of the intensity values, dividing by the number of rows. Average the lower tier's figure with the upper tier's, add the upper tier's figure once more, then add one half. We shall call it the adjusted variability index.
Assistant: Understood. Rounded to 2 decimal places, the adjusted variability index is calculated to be 1.04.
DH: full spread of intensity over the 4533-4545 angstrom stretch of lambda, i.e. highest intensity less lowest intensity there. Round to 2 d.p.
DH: 0.96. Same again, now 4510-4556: 1.15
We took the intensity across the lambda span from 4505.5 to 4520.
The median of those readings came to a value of 2.78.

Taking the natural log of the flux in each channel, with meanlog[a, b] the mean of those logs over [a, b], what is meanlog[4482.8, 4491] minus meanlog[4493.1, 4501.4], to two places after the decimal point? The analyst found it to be -0.02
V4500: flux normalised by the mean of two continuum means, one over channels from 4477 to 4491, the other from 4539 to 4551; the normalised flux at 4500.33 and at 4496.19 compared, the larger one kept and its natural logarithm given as 0.1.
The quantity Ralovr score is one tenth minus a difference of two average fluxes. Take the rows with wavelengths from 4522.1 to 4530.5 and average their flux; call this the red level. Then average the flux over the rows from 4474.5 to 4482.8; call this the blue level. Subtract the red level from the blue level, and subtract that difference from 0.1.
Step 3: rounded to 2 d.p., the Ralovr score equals 0.03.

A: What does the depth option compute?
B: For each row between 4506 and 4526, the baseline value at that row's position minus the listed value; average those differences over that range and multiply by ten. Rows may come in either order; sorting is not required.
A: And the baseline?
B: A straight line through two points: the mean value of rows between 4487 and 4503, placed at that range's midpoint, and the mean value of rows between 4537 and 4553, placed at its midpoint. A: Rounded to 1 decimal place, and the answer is -2.4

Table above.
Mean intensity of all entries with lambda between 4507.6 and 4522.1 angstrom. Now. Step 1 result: 2.60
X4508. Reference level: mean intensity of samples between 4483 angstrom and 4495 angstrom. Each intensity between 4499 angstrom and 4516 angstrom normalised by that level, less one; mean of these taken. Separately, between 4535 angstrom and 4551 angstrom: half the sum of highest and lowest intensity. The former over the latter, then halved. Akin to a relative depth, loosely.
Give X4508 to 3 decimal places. 0.029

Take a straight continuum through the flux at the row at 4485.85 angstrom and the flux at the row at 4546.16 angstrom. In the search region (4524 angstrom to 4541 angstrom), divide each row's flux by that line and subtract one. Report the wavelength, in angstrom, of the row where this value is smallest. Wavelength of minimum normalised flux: 4535.70 angstrom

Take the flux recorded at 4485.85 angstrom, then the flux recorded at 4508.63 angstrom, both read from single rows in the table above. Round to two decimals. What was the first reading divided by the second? 0.81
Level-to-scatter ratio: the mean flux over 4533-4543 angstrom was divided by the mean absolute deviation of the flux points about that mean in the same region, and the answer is 10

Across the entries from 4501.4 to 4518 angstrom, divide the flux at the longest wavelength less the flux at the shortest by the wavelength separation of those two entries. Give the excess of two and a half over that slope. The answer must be 2.59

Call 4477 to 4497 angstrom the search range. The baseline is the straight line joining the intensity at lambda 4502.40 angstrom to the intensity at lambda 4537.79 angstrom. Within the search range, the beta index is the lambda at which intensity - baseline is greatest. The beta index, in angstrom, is 4494.12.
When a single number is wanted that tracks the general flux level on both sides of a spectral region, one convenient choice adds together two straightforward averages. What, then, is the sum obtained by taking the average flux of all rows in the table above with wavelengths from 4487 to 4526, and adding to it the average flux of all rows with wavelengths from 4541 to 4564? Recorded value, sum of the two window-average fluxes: 4.93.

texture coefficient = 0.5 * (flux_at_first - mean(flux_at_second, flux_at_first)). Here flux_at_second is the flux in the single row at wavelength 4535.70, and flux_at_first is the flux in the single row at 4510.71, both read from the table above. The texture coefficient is 0.23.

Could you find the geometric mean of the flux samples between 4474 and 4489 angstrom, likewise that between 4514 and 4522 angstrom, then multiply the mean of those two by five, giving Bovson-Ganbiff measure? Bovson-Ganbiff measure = 12.3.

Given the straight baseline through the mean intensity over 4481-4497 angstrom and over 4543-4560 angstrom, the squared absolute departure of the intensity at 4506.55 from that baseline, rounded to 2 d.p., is 0.22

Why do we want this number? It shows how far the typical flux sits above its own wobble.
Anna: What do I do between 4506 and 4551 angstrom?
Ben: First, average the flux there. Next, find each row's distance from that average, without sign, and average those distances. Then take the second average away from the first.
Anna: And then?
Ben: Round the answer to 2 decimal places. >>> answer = 2.12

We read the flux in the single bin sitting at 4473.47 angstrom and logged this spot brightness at 2.481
